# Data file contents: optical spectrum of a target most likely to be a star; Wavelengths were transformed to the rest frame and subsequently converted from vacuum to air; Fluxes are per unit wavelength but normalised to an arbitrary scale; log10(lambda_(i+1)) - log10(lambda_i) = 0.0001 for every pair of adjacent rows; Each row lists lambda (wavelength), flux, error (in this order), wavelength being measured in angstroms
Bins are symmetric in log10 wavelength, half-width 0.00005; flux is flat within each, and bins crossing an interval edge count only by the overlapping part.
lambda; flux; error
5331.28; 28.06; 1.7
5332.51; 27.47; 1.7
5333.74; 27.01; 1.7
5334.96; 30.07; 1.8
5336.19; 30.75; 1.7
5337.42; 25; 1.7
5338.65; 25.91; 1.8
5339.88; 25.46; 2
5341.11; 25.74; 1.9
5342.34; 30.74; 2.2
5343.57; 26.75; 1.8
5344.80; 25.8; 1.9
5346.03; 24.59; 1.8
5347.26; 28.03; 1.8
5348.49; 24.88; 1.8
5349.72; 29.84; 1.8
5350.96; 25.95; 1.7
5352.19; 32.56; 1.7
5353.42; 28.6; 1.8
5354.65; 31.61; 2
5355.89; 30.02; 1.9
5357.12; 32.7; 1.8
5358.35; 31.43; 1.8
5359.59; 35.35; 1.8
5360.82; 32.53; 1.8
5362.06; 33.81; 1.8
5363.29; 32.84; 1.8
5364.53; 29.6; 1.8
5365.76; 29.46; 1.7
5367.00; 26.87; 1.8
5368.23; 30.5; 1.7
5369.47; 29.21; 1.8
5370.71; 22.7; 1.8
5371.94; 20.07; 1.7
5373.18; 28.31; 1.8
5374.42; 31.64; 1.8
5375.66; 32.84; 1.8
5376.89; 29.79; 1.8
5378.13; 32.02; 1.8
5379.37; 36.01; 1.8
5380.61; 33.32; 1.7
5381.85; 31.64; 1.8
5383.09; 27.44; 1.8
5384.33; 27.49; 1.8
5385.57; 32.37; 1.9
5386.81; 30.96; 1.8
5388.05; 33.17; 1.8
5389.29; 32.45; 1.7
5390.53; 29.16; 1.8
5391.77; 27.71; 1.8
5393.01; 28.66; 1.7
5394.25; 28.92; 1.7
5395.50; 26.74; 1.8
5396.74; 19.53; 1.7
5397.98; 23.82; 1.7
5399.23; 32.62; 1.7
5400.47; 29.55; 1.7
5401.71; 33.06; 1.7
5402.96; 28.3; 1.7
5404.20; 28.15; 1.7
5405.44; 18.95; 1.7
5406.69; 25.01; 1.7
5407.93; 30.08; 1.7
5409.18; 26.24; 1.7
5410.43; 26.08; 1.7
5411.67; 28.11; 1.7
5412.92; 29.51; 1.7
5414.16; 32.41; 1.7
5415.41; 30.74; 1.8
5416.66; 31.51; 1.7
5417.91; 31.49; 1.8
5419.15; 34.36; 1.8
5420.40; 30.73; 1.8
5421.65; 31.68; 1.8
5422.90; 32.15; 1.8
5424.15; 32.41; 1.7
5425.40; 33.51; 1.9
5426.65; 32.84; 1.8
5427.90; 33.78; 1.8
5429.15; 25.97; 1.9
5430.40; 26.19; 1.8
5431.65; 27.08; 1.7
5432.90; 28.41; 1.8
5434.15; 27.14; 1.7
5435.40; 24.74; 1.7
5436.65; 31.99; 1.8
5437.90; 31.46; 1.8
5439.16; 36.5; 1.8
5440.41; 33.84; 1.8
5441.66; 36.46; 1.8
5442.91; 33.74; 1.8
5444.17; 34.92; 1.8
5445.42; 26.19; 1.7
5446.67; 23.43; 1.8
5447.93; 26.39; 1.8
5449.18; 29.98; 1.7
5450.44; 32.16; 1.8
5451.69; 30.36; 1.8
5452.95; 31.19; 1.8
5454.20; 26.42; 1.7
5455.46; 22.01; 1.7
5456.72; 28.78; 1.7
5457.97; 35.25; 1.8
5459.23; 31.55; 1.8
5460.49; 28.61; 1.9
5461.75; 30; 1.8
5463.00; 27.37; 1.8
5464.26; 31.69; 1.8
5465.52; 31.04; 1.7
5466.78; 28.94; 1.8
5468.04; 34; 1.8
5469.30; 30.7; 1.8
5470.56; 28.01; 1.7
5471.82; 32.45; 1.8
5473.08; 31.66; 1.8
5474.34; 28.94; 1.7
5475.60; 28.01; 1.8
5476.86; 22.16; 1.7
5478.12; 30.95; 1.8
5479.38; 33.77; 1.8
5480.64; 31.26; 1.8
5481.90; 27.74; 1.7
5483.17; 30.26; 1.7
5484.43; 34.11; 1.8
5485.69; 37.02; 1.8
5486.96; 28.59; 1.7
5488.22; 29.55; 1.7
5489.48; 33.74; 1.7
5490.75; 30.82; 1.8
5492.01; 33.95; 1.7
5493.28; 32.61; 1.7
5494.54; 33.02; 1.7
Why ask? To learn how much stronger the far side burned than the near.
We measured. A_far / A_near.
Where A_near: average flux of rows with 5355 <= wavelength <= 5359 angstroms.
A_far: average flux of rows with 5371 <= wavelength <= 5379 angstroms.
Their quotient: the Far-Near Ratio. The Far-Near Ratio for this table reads 0.93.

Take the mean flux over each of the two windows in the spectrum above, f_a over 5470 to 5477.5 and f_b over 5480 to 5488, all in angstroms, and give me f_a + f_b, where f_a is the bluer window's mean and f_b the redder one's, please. 60.0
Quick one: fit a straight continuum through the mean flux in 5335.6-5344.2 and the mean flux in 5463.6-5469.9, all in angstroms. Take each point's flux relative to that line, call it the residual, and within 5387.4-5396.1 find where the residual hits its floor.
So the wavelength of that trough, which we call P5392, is 5395.50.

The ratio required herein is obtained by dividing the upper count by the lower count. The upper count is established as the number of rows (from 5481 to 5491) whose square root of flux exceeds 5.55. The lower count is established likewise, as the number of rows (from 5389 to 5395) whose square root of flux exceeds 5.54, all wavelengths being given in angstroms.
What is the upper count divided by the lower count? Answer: 4.0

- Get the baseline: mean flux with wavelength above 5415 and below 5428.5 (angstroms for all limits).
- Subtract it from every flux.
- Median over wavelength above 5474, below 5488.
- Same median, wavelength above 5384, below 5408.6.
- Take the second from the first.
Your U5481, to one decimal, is 1.5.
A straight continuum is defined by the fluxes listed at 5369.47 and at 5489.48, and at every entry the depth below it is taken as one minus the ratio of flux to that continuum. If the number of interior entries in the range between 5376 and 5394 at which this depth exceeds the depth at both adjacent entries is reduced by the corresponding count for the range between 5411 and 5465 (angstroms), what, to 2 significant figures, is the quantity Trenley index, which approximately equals -11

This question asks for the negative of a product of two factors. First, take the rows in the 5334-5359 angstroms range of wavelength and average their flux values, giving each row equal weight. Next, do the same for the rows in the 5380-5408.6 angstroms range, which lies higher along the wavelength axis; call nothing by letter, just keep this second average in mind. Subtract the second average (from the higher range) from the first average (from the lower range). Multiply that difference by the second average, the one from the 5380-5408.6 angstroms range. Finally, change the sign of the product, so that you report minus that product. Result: 10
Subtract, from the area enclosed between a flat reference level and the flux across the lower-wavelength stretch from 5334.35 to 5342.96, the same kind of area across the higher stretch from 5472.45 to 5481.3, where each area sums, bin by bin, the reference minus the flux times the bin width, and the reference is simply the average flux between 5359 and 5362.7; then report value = 15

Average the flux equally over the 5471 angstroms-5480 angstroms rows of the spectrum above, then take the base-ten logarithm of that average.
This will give 1.47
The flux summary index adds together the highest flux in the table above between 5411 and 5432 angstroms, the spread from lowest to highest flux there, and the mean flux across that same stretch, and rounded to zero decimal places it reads 74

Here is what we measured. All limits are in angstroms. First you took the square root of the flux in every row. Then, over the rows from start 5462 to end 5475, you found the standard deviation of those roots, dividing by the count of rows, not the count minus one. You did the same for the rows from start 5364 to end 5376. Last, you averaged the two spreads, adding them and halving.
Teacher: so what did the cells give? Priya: 0.275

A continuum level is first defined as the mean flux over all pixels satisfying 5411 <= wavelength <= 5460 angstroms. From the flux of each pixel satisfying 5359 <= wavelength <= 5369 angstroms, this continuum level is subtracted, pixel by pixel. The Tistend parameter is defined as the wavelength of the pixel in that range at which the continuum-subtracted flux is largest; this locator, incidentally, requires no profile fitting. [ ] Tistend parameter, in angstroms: 5359.59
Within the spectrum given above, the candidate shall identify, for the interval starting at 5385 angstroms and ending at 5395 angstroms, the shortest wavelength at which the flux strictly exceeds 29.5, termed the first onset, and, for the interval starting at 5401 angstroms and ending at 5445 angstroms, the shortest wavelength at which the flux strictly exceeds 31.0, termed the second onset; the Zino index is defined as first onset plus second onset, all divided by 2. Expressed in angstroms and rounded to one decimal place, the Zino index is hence 5393.6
